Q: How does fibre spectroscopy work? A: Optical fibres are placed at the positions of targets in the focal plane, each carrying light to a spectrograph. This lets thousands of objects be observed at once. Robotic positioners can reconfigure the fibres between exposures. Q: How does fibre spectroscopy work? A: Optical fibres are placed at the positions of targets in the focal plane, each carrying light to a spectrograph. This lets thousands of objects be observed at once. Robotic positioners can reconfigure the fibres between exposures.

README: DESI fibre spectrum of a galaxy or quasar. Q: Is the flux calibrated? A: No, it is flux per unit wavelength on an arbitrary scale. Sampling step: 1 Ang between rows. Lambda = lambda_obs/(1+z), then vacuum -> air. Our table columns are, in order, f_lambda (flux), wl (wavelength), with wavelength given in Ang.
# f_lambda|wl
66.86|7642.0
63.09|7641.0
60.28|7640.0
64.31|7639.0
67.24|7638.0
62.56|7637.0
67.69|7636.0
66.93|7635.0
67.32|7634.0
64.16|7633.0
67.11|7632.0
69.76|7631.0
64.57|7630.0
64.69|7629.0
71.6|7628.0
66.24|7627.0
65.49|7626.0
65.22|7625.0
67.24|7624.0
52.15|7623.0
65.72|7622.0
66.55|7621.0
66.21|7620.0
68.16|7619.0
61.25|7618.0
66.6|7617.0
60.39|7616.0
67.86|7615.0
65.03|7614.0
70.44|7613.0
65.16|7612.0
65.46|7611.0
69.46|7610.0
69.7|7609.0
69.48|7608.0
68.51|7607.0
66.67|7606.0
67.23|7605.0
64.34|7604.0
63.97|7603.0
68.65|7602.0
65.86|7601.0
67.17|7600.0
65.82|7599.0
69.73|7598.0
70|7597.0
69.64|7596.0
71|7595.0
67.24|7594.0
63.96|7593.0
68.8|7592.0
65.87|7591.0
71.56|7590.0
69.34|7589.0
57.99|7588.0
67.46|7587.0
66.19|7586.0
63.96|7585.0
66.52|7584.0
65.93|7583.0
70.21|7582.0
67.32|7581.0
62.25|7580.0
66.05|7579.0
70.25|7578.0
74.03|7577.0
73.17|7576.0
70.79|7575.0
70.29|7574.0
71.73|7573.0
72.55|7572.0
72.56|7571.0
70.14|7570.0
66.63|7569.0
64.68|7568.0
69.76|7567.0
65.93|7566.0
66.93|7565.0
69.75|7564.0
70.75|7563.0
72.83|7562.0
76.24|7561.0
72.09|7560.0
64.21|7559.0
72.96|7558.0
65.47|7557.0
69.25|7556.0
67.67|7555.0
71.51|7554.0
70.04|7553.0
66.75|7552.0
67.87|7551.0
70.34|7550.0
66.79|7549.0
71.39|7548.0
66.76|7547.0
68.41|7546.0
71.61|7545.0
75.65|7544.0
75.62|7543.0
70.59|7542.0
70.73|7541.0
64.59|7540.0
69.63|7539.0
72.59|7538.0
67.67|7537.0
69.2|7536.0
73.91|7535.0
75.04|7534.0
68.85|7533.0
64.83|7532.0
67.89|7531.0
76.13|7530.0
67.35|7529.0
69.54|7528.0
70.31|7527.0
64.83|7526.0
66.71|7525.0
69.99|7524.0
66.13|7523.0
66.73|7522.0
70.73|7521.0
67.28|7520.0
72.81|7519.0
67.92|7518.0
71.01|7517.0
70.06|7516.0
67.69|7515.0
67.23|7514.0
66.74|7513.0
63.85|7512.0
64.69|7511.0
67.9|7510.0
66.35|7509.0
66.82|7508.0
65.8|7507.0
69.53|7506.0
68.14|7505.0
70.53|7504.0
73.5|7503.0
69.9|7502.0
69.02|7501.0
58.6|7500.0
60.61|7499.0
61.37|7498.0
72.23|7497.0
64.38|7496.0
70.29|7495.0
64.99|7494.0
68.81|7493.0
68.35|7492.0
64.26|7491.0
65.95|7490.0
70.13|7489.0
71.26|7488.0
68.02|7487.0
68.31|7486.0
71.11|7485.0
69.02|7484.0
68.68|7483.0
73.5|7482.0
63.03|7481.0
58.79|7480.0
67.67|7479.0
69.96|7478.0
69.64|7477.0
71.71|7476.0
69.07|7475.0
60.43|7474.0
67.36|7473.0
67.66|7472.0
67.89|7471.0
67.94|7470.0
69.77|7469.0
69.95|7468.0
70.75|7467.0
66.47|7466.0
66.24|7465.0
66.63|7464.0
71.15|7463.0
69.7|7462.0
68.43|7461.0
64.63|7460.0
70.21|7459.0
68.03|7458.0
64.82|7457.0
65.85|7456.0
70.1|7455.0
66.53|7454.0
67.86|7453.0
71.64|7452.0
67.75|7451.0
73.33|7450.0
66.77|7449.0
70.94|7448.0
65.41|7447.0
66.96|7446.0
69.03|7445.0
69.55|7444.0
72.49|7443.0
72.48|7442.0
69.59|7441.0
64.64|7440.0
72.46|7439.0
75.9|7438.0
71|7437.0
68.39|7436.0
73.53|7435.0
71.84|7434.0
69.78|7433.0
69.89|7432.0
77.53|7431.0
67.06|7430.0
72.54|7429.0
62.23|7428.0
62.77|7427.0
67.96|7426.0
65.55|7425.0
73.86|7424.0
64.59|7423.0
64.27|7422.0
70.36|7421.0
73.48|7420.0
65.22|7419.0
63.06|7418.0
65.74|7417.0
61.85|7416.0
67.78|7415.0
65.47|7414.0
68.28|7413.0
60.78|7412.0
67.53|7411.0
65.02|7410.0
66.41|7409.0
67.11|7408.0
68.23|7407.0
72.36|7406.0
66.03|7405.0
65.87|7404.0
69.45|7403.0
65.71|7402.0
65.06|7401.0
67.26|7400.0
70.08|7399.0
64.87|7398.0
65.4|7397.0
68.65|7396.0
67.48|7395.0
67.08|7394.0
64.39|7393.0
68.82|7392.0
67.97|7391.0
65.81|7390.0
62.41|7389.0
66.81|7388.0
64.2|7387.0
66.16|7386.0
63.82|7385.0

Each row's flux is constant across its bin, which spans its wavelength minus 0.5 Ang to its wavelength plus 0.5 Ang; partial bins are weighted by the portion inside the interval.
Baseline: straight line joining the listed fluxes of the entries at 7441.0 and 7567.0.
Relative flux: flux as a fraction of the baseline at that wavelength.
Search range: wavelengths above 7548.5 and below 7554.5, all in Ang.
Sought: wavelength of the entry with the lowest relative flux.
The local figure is 7552.0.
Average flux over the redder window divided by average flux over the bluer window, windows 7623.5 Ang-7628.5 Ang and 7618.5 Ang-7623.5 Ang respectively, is 1.05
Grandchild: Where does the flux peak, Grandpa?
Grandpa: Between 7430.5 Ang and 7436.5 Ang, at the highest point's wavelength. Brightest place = 7431.0 Ang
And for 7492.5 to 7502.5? 7497.0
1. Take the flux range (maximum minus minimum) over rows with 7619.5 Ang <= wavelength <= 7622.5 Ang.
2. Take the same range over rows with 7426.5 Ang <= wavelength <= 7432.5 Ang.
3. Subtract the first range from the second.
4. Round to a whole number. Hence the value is 14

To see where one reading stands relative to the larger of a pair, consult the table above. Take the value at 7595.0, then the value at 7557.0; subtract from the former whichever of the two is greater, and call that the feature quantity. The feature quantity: 0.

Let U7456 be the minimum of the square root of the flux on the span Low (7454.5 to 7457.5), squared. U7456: 64.8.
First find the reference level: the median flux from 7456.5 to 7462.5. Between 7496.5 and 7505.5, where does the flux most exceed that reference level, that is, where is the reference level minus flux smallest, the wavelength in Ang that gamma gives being 7503.0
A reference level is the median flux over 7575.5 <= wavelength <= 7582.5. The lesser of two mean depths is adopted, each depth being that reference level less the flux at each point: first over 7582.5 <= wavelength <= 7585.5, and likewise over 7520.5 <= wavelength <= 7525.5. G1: 2.15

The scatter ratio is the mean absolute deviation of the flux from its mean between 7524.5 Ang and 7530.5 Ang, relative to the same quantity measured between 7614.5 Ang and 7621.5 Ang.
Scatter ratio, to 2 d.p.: 1.12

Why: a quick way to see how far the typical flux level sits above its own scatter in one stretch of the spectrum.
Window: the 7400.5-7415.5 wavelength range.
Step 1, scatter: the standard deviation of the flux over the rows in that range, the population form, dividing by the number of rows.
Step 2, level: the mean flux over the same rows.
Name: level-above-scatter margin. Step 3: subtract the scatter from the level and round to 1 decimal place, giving 64.3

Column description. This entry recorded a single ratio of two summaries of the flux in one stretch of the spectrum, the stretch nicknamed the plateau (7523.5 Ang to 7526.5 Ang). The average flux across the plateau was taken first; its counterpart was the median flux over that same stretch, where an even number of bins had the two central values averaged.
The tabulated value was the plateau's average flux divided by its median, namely 1.01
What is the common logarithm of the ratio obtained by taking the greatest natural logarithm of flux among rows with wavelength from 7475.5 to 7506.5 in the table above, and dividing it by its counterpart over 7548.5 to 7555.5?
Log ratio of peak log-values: 0.0028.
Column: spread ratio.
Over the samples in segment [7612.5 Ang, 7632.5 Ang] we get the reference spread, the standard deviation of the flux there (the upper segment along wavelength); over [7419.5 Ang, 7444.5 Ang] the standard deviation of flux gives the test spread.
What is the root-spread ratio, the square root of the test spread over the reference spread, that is 0.99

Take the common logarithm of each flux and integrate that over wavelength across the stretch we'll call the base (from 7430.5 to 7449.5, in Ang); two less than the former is 33.1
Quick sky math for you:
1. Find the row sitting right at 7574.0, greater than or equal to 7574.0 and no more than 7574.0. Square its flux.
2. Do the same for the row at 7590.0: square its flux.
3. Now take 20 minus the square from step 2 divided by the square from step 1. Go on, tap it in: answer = 19.0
